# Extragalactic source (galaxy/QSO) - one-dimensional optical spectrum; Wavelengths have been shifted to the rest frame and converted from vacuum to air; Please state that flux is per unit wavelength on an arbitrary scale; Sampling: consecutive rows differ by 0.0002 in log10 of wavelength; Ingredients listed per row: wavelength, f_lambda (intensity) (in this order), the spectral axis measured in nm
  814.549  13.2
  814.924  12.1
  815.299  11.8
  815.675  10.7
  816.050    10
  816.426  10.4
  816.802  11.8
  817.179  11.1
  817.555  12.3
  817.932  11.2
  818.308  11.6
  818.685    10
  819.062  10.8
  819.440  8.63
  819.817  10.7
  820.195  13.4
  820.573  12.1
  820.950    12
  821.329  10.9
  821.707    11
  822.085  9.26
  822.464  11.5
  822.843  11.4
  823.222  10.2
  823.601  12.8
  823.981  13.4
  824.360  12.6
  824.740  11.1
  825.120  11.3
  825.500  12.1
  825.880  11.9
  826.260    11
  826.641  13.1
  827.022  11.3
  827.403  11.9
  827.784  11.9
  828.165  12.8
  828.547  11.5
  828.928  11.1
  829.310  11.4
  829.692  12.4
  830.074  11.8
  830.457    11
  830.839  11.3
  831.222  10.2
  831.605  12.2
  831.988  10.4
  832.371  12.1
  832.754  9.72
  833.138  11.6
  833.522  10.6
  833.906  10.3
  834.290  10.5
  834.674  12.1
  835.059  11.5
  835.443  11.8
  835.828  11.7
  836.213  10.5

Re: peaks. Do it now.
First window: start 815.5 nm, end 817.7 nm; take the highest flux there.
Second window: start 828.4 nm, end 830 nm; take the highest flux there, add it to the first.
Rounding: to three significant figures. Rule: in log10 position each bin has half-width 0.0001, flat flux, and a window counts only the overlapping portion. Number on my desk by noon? 24.7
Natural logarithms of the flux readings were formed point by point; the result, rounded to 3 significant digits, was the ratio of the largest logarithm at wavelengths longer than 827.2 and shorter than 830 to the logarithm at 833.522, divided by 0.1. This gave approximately 10.8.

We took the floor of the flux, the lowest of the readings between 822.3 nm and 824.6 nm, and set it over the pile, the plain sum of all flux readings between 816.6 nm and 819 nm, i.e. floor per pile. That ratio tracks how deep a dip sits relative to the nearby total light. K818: 0.150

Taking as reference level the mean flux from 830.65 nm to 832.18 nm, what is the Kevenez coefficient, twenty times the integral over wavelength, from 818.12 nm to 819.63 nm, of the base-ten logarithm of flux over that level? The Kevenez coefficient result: -1.0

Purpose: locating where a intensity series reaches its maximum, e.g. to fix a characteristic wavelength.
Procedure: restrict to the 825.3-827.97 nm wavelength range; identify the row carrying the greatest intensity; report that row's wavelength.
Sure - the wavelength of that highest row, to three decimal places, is 826.641 nm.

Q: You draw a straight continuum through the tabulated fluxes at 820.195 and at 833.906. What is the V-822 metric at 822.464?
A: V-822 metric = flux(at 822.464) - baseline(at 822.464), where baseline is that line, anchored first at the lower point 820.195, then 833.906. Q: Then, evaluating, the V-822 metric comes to -1.4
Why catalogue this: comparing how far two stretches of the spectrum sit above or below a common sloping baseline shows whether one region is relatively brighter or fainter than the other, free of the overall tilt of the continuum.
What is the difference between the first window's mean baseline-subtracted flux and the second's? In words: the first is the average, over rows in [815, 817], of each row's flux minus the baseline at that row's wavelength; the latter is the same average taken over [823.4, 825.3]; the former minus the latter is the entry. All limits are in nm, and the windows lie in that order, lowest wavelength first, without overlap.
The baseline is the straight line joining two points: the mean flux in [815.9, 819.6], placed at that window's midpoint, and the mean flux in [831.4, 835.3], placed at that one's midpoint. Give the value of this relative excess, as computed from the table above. -1.1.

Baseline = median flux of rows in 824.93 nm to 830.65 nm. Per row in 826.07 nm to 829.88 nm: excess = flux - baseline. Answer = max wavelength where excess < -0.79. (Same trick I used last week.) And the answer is 826.260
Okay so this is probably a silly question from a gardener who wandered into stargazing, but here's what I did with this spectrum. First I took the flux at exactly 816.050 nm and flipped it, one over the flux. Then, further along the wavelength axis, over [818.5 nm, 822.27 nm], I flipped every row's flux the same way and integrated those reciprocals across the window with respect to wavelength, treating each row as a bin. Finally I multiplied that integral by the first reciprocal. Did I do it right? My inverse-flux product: 0.035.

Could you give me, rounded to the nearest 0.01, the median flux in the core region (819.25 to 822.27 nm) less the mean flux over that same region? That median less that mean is -0.05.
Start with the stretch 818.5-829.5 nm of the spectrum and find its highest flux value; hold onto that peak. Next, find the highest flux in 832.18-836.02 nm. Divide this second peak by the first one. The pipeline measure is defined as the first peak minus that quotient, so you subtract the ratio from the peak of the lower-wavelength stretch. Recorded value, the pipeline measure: 12.5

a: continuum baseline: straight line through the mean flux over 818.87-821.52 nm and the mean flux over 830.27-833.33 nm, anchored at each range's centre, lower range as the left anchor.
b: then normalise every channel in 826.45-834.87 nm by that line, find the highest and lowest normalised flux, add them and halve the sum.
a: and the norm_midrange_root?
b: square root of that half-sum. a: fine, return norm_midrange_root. 1.01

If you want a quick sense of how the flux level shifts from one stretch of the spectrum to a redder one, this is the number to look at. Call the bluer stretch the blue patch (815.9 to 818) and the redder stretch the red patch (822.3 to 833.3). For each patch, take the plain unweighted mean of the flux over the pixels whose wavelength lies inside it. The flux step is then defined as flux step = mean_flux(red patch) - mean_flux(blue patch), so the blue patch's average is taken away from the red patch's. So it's 0.5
